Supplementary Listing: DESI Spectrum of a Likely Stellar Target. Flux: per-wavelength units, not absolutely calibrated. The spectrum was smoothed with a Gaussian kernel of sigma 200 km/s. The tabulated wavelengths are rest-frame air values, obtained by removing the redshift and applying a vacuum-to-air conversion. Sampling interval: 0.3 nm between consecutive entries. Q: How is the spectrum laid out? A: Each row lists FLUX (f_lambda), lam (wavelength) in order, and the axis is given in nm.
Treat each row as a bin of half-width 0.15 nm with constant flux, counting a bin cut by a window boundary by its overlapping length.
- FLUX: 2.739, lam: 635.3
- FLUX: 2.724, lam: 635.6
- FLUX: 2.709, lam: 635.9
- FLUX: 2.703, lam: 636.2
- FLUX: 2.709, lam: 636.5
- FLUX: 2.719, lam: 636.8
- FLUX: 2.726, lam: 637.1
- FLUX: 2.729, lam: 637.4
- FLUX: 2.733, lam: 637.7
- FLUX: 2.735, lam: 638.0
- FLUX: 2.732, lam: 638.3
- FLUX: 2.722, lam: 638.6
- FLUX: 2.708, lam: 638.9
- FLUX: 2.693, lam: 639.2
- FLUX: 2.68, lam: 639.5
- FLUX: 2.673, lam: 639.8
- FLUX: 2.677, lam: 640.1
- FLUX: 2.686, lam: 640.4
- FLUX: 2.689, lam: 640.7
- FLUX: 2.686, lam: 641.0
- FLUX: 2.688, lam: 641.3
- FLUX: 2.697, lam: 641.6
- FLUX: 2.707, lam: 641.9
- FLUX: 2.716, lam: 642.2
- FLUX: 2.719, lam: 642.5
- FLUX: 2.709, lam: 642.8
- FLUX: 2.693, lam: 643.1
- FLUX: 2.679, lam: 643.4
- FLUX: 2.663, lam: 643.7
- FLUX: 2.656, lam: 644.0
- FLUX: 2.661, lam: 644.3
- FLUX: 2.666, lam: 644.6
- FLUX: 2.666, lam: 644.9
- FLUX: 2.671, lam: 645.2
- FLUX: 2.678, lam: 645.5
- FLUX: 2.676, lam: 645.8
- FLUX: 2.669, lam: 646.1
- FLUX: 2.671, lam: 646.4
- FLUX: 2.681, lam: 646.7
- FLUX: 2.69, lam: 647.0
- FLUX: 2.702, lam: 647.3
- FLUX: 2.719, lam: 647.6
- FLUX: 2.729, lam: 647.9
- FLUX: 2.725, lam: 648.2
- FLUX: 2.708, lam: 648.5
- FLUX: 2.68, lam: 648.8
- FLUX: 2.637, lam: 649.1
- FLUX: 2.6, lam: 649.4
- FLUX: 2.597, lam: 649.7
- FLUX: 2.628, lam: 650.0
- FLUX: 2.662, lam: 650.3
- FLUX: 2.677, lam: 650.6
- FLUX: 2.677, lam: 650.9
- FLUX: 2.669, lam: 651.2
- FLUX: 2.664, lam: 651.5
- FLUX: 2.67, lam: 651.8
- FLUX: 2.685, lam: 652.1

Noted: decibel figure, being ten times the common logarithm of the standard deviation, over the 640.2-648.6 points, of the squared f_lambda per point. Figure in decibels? -9.5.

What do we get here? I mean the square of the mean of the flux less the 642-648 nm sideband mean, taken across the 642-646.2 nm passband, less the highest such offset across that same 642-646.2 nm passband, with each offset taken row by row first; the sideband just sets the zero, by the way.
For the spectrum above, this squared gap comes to 0.0015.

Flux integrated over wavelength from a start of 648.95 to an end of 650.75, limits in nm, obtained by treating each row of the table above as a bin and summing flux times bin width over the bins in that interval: 4.7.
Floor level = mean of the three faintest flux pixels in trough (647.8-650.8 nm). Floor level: 2.61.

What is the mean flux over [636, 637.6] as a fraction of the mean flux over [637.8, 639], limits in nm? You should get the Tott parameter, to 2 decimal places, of 1.00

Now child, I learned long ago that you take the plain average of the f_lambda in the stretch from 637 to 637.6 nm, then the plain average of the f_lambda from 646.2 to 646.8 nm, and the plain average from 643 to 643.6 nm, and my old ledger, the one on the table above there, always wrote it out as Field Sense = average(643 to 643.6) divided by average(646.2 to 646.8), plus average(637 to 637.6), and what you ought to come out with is 3.73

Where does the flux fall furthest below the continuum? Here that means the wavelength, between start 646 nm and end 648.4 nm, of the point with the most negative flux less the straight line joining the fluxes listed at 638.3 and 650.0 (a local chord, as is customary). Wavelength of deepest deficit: 646.1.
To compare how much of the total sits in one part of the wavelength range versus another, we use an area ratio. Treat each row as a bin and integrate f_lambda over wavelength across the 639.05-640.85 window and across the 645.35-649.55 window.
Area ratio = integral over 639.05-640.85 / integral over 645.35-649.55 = 0.43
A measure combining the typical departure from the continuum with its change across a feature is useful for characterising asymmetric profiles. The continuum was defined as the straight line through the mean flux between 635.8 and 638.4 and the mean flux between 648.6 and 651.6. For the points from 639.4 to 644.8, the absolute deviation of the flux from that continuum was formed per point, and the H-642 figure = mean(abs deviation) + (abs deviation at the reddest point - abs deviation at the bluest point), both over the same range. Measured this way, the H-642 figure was 0.00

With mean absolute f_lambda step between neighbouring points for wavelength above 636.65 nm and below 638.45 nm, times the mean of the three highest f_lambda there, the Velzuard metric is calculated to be 0.010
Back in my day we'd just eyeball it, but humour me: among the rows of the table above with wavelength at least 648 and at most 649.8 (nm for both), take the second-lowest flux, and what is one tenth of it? 0.260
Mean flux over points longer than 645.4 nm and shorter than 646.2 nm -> 2.67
